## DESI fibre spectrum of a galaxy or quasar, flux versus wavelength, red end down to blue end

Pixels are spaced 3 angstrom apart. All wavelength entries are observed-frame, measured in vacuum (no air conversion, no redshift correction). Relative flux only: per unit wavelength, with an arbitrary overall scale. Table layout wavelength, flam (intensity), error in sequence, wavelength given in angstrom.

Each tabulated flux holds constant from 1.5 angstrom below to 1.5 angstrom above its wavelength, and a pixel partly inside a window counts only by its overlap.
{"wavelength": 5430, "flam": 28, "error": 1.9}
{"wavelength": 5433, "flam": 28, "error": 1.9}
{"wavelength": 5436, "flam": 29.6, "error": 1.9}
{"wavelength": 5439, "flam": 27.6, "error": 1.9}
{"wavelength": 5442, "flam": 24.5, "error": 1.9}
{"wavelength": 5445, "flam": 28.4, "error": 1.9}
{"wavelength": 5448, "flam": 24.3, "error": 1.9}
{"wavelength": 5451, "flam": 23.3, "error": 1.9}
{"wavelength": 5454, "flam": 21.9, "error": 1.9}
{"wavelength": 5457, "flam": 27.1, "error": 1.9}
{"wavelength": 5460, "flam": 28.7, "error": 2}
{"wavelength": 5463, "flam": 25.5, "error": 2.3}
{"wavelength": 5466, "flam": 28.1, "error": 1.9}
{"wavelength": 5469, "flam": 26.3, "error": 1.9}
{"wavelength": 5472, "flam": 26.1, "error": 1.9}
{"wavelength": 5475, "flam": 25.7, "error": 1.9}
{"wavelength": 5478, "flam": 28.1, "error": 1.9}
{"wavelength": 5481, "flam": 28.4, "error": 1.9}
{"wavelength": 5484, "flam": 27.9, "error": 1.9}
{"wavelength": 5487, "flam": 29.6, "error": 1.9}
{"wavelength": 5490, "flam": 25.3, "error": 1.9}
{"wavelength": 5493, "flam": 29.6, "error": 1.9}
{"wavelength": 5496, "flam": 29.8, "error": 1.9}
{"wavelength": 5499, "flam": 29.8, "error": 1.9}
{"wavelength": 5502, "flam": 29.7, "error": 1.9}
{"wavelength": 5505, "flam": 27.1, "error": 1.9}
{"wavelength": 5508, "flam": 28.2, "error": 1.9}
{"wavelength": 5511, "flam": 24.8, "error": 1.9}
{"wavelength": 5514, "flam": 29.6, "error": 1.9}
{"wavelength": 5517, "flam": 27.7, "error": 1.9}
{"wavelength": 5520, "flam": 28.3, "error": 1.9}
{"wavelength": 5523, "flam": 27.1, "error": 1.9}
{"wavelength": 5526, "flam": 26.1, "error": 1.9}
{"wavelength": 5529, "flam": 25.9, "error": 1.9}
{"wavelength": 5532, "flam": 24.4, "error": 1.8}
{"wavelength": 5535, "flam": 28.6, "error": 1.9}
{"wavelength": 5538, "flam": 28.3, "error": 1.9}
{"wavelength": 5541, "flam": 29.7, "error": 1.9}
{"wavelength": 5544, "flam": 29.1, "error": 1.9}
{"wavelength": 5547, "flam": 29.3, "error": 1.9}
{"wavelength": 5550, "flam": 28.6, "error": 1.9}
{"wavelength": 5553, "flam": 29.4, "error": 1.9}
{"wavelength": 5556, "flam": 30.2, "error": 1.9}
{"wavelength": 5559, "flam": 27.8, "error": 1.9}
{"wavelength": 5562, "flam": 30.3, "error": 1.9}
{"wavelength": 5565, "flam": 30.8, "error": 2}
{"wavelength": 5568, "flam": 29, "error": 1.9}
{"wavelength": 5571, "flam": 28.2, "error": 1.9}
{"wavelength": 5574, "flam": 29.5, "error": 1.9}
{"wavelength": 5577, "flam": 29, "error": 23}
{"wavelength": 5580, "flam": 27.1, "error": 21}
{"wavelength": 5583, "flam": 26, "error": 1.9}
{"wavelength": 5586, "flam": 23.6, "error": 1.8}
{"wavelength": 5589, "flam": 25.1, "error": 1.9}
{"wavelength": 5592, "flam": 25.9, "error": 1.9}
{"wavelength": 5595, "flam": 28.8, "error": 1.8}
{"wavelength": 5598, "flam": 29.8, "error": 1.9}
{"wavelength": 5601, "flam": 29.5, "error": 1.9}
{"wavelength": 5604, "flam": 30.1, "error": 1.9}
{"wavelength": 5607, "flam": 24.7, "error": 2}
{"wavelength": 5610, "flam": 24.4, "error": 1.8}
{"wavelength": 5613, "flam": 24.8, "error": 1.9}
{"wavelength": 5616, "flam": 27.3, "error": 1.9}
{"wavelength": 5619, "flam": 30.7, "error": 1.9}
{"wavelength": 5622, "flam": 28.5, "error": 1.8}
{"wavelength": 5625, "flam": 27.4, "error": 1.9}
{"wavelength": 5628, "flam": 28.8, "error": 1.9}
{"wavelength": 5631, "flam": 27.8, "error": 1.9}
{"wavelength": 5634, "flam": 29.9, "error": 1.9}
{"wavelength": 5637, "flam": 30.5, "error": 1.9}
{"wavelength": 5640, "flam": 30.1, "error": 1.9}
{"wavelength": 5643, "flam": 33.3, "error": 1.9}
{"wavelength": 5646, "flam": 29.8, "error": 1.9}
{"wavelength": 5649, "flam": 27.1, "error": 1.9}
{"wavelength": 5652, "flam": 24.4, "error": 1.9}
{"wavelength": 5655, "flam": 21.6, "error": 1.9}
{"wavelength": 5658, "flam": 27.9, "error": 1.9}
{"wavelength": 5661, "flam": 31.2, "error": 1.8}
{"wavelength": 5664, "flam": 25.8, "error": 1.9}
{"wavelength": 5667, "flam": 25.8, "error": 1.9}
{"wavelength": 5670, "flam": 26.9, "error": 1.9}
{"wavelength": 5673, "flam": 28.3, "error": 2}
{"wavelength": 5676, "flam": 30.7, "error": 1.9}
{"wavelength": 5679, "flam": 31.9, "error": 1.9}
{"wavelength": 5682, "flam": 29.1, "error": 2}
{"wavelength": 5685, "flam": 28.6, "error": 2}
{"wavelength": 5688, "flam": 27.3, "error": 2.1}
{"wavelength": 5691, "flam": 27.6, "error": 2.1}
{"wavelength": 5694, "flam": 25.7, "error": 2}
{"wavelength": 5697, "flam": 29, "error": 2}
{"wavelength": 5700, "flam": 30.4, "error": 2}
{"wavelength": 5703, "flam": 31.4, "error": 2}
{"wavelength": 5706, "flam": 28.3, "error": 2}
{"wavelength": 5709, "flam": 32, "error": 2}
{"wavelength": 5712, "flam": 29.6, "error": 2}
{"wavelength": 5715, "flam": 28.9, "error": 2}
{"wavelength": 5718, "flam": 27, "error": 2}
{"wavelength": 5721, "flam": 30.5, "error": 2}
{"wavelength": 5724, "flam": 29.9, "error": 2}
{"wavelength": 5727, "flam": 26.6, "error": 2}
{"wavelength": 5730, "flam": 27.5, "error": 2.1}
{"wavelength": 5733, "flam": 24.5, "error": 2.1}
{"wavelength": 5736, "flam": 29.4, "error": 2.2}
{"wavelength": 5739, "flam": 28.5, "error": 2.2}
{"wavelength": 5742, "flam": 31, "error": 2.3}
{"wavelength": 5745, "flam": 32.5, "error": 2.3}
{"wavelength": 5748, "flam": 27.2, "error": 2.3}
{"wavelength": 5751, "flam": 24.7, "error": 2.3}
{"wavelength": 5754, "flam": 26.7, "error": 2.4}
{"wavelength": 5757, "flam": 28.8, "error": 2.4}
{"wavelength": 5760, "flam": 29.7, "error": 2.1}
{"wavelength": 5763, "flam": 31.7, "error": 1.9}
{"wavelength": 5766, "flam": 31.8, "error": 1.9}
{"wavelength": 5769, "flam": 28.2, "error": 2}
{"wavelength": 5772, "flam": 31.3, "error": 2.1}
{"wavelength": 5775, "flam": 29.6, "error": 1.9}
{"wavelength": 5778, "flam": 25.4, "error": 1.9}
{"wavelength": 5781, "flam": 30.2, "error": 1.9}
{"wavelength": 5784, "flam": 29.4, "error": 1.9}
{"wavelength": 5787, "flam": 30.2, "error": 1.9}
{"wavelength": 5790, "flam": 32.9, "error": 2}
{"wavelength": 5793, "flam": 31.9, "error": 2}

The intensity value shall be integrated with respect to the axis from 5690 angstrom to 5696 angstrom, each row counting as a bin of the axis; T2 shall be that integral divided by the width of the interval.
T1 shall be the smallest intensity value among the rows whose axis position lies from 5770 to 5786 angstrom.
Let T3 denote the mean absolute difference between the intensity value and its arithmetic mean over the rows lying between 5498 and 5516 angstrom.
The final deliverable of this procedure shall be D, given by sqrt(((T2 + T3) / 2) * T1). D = 18.9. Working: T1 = 25.4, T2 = 26.8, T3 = 1.5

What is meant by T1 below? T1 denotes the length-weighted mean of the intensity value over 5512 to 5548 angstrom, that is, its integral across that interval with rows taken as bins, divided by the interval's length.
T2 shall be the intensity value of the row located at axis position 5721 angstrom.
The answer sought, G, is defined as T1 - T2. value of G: -2.7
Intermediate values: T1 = 27.8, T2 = 30.5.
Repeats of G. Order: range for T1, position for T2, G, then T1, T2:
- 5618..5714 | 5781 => -1.5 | 28.7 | 30.2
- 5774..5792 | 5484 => 1.8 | 29.7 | 27.9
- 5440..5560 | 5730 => 0.0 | 27.5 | 27.5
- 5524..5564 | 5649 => 1.2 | 28.3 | 27.1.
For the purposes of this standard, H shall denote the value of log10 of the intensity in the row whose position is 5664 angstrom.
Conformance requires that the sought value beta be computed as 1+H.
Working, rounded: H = 1.41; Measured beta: 2.41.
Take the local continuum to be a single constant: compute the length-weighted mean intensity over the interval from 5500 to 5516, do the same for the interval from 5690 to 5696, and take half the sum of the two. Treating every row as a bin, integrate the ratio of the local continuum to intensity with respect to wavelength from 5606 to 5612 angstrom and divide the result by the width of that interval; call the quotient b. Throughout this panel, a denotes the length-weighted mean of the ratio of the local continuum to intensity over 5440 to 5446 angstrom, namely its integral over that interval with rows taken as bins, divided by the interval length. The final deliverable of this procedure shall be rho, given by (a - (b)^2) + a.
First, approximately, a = 1.04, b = 1.11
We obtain 0.84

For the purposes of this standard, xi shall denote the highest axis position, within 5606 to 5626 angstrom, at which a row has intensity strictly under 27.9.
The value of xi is 5625 angstrom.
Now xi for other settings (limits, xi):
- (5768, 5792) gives 5778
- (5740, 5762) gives 5754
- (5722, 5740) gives 5733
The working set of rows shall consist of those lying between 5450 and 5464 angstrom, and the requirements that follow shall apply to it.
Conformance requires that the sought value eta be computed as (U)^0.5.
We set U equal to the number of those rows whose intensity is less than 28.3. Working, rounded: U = 4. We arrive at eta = 2.0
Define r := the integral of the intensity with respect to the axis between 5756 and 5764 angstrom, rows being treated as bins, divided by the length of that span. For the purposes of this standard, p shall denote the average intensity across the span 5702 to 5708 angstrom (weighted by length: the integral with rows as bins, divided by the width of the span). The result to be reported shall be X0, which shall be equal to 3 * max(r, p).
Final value 90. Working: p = 29.9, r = 30.0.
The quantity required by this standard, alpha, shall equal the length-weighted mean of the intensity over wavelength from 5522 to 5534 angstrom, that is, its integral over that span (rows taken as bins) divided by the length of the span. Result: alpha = 25.9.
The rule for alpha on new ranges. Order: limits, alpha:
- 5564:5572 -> 29.3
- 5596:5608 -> 28.7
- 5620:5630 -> 28.3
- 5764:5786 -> 29.5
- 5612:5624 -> 27.9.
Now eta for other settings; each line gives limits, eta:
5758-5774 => 1.0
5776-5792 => 1.0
